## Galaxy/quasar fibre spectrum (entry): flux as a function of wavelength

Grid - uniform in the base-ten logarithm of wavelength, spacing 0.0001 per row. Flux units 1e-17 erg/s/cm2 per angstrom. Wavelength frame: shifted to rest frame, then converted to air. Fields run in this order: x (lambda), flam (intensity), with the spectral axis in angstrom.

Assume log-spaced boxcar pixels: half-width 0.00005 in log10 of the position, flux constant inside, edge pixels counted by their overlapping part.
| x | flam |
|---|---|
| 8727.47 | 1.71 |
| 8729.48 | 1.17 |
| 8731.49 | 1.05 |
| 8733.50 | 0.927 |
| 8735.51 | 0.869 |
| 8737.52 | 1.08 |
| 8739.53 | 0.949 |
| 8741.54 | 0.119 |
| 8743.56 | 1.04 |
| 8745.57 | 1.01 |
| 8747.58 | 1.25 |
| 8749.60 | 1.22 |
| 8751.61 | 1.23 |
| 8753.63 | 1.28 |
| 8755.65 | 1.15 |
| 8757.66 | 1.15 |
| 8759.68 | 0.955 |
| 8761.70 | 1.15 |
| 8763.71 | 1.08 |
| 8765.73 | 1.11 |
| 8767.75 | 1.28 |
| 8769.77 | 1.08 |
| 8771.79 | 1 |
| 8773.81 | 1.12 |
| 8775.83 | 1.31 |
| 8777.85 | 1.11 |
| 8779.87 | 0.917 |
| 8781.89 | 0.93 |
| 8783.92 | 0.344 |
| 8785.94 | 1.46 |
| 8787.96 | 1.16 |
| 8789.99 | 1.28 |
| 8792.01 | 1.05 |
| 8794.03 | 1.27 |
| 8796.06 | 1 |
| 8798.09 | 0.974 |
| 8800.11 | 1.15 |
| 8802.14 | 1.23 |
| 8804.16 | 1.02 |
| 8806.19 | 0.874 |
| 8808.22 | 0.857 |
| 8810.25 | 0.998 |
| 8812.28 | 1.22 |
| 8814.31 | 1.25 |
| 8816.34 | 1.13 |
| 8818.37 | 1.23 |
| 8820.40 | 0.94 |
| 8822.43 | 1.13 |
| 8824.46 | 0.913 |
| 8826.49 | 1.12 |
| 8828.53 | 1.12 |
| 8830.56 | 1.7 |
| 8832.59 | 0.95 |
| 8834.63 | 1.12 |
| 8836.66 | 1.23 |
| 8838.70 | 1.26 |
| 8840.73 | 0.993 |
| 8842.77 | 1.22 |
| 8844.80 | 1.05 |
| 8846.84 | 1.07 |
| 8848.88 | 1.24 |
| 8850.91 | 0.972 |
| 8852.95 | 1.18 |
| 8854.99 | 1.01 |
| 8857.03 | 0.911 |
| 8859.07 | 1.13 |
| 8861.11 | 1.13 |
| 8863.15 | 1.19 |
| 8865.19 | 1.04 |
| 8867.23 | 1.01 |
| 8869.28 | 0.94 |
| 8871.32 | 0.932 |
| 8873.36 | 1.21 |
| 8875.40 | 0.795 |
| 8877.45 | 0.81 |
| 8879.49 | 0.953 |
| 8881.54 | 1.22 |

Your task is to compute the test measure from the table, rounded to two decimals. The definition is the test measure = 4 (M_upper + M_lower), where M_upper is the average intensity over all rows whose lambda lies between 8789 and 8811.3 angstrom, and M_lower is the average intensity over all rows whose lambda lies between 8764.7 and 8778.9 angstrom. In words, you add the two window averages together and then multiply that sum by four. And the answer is 8.83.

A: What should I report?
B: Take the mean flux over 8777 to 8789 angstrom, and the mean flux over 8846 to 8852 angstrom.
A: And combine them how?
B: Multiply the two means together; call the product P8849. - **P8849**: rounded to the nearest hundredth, 1.08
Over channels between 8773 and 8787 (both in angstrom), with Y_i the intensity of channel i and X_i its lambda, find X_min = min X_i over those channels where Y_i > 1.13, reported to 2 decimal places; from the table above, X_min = 8775.83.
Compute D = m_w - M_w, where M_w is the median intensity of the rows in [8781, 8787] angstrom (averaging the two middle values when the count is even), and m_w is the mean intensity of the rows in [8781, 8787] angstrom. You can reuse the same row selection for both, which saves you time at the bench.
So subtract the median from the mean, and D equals -0.02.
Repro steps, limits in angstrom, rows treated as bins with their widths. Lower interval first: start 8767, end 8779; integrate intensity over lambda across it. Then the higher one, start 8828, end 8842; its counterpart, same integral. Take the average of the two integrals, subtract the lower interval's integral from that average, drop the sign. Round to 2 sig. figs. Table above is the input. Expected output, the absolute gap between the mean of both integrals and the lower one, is 1.5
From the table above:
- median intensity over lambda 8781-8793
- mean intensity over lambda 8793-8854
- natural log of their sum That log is 0.797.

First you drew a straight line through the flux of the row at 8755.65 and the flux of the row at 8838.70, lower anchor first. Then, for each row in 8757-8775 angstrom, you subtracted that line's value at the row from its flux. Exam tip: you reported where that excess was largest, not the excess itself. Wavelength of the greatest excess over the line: 8767.75 angstrom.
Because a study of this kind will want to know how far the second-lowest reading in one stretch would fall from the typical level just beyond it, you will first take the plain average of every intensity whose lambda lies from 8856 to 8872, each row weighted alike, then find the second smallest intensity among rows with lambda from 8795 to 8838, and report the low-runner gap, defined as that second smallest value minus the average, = -0.16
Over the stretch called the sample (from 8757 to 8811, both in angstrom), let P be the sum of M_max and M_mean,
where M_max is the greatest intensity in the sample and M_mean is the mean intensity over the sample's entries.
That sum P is 2.53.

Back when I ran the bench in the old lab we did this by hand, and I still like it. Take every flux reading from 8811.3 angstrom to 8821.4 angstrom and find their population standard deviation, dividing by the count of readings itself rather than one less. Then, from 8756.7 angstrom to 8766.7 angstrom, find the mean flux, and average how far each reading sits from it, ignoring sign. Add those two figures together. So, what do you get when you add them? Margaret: 0.172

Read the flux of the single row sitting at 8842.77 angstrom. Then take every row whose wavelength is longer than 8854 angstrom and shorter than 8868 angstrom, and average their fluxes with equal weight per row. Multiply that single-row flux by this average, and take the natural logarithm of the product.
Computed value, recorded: 0.26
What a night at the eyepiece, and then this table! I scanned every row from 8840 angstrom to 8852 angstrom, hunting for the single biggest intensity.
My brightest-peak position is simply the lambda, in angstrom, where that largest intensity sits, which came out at 8848.88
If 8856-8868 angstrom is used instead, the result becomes 8863.15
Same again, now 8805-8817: 8814.31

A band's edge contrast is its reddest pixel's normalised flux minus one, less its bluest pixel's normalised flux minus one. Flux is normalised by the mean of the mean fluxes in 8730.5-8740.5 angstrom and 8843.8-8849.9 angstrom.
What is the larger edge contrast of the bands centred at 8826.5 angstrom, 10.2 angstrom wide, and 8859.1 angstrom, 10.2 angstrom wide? 0.5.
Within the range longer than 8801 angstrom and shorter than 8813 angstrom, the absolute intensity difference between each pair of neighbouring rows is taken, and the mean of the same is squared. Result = 0.022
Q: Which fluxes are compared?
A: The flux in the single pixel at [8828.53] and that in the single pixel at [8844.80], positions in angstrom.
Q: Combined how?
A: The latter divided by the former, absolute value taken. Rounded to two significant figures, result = 0.94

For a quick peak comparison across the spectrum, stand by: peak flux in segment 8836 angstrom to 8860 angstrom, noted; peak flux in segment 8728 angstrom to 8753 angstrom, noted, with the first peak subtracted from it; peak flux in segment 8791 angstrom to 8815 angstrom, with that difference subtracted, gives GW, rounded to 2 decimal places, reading 1.28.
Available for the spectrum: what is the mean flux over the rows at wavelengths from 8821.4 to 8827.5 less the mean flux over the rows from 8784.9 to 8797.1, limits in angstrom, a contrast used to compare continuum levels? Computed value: -0.15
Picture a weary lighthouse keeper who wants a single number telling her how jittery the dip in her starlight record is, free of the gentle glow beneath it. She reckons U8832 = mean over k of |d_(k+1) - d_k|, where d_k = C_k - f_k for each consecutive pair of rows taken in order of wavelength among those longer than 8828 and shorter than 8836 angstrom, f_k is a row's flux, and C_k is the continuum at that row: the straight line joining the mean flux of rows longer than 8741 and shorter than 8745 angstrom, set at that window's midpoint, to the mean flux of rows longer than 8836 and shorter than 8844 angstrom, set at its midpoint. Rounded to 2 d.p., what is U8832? 0.50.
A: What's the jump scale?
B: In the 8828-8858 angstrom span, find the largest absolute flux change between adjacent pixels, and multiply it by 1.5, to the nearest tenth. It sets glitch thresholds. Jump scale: 1.1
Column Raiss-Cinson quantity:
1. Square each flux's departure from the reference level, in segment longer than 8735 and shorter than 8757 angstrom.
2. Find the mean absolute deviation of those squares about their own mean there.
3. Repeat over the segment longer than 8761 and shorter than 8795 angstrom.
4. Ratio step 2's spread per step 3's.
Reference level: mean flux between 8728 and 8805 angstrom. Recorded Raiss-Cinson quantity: 2.2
